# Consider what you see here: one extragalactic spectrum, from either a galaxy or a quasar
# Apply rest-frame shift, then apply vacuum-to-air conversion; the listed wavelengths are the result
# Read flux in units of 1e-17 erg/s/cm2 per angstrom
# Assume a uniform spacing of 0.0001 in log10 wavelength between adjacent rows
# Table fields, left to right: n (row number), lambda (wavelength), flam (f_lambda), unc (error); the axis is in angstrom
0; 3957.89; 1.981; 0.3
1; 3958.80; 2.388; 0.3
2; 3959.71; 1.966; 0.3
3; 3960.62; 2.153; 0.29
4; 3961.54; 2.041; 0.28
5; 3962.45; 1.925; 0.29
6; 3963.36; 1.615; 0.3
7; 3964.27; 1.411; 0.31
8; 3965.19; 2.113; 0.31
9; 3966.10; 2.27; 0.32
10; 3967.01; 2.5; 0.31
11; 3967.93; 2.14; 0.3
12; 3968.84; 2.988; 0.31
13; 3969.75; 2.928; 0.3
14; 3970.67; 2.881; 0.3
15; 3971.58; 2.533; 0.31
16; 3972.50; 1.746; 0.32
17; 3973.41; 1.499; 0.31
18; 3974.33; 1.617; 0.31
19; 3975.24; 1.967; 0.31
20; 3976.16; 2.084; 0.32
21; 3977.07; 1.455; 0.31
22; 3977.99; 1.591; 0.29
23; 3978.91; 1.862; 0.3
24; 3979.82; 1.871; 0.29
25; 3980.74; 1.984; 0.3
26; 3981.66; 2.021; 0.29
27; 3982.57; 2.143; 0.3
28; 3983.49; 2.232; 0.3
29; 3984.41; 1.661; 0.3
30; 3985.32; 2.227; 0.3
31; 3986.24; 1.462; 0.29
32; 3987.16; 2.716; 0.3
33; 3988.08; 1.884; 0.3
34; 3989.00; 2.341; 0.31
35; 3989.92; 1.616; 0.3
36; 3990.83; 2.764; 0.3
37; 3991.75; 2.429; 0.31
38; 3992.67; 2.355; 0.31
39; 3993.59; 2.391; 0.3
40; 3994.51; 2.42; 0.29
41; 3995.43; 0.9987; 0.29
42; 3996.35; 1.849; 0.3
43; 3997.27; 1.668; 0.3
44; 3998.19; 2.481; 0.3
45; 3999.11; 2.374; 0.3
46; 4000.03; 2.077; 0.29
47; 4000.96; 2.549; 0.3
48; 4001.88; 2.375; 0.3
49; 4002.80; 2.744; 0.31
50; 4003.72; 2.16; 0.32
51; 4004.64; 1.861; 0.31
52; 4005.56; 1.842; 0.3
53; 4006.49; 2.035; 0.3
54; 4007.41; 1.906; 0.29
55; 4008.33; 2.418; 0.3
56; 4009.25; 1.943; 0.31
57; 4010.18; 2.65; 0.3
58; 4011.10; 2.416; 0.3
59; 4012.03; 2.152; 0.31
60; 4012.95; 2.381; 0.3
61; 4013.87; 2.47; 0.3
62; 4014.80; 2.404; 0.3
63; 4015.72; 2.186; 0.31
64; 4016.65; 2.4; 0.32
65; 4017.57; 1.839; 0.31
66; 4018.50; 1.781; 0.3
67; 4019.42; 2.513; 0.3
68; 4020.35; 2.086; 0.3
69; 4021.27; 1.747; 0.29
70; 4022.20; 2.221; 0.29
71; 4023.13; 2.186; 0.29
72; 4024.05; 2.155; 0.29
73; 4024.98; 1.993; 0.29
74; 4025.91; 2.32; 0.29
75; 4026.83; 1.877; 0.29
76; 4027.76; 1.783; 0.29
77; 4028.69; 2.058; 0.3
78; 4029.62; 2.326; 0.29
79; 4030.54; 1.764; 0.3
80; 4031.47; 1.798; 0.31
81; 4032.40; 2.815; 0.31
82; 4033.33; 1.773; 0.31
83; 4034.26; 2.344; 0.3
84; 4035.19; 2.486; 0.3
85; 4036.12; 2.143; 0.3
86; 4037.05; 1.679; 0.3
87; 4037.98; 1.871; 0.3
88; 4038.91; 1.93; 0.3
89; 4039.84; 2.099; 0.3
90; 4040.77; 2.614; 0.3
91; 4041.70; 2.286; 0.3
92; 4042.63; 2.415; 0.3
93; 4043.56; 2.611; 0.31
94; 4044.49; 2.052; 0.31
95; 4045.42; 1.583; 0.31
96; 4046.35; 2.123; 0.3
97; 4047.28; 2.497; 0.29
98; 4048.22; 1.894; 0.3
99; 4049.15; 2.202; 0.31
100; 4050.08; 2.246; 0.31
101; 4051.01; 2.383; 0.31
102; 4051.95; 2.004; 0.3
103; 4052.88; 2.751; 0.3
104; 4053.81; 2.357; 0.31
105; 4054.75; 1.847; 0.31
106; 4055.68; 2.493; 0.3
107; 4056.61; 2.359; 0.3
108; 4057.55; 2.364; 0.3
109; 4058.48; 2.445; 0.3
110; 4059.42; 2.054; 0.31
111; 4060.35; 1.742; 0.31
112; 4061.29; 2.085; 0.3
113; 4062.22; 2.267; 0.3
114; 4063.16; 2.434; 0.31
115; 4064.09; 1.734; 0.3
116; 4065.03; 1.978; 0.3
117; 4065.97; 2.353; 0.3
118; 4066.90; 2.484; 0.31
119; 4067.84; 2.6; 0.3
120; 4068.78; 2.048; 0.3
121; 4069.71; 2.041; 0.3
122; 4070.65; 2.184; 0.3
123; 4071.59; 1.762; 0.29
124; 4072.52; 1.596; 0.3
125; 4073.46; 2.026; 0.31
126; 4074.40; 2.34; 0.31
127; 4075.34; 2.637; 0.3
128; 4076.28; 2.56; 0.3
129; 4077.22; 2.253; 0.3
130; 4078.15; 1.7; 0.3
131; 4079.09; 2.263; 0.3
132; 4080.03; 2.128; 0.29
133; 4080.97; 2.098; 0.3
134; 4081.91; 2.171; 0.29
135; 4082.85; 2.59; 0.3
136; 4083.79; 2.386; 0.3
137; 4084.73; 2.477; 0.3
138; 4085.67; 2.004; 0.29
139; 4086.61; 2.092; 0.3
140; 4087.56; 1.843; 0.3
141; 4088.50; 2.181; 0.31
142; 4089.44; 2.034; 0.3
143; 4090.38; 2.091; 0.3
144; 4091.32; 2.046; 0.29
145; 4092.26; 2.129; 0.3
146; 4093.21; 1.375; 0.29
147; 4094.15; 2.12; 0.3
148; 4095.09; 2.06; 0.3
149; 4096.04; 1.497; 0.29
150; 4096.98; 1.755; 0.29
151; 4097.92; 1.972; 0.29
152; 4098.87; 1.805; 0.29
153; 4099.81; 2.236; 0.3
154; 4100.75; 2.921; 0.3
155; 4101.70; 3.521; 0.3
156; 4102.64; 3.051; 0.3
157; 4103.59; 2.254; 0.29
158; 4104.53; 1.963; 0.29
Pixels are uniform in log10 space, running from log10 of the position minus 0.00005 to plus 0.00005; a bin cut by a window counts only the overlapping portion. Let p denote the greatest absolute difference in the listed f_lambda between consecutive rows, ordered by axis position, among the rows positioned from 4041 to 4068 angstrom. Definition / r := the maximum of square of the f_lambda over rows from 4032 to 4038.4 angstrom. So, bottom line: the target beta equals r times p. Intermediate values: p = 0.75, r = 7.9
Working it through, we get 5.9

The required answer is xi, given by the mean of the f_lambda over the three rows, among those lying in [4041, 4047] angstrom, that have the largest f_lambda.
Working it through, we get 2.44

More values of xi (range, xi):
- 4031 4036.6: 2.55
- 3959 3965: 2.05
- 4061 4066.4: 2.35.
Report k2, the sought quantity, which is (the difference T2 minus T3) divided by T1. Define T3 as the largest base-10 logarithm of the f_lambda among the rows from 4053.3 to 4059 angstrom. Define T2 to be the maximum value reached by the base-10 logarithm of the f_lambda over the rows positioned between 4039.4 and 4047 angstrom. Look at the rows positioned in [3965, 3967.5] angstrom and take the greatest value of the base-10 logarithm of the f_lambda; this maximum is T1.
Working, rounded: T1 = 0.398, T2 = 0.417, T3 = 0.40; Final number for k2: 0.05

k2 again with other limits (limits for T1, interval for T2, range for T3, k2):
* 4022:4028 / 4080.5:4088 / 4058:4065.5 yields 0.07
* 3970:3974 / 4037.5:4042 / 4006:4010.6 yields -0.01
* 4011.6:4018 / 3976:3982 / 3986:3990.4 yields -0.29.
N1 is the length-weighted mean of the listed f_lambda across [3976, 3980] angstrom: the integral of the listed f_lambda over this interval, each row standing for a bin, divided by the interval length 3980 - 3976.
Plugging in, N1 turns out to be 1.74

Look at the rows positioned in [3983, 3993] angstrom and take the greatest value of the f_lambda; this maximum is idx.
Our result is 2.764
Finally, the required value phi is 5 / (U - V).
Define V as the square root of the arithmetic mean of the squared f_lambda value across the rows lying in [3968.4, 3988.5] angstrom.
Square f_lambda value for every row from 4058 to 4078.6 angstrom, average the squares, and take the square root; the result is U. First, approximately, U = 2.17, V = 2.11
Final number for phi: 85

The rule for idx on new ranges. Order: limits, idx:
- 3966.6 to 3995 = 2.988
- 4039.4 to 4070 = 2.751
